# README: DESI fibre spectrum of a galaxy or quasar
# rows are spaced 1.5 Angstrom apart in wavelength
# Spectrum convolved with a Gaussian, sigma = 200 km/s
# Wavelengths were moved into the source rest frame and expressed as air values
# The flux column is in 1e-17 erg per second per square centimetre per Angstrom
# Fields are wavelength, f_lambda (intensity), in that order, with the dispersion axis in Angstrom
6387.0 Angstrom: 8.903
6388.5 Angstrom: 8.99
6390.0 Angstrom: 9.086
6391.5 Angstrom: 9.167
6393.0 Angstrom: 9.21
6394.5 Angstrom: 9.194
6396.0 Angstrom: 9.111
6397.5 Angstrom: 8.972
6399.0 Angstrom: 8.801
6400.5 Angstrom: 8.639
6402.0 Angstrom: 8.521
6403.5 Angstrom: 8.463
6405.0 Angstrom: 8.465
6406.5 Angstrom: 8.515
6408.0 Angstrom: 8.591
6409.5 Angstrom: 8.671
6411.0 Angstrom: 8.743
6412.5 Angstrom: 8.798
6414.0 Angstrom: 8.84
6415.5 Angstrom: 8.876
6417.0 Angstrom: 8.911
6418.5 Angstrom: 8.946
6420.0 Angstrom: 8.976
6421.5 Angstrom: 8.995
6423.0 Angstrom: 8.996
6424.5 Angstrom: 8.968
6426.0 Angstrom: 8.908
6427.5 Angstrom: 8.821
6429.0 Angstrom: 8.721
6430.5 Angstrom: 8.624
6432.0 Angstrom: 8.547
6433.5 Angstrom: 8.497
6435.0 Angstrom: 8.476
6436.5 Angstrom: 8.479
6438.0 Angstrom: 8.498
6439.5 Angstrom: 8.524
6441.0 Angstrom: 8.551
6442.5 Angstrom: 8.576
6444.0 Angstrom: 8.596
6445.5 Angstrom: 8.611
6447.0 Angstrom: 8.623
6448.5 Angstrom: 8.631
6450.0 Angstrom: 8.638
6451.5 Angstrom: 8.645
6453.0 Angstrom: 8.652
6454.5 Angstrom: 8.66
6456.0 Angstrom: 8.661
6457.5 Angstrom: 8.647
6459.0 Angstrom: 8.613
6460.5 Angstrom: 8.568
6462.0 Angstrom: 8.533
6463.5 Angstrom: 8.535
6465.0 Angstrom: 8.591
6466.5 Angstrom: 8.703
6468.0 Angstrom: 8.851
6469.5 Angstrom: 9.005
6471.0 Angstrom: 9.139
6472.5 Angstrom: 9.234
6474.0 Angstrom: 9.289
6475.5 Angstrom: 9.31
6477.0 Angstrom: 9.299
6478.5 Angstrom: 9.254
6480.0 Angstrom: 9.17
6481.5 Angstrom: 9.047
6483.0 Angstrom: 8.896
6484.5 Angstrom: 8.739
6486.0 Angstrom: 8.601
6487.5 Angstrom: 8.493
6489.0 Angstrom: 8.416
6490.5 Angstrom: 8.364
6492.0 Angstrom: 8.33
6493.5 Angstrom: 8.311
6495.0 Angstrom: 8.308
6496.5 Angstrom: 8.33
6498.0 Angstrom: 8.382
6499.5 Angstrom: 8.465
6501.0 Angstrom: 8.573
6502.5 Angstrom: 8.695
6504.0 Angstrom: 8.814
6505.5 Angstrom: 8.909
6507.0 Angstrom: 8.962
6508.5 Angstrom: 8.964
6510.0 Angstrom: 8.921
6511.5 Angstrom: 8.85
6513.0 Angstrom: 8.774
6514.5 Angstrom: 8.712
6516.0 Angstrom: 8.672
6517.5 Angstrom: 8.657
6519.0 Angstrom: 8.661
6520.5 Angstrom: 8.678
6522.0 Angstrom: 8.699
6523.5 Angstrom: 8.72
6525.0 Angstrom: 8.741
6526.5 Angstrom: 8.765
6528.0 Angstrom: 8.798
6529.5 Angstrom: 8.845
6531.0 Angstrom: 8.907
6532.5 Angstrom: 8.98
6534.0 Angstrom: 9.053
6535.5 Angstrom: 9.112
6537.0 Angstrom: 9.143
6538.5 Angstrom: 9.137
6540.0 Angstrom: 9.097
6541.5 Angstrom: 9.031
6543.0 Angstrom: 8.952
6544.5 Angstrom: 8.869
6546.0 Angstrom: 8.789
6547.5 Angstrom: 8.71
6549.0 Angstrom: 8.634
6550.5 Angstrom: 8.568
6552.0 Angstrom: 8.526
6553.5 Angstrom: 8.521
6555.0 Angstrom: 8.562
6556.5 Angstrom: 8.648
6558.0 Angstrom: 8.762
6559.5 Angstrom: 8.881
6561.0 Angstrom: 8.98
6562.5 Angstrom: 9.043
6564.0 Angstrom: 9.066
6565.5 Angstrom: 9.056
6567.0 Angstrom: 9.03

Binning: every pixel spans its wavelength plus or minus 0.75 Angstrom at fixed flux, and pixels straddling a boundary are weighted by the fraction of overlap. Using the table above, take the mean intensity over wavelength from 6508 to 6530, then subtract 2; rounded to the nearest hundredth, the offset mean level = 6.76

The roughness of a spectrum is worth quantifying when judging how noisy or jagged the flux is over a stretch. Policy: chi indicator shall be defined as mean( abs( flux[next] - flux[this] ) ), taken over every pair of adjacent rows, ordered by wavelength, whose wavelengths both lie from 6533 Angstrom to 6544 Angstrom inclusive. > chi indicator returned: 0.047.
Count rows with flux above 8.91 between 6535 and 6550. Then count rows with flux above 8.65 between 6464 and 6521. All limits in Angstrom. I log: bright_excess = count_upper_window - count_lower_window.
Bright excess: -20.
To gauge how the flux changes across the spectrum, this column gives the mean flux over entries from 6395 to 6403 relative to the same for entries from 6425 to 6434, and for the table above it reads 1.01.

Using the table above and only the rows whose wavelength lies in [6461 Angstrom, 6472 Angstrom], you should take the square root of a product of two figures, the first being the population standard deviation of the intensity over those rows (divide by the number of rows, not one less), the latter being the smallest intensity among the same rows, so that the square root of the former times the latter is 1.4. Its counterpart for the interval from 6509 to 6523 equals 0.9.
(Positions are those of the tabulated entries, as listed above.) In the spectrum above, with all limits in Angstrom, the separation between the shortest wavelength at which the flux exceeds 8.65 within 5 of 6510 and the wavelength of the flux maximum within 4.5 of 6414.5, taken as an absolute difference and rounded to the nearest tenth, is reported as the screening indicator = 87.0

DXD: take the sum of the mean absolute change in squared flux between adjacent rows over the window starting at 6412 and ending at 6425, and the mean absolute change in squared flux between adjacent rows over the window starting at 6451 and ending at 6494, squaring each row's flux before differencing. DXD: 1.72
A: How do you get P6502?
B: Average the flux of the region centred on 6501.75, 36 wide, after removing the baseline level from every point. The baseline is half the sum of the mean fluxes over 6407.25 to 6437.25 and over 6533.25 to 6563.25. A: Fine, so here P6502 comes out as -0.19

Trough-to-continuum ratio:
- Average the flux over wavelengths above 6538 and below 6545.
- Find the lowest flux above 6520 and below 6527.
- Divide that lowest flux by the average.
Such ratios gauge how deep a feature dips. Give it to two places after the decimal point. 0.96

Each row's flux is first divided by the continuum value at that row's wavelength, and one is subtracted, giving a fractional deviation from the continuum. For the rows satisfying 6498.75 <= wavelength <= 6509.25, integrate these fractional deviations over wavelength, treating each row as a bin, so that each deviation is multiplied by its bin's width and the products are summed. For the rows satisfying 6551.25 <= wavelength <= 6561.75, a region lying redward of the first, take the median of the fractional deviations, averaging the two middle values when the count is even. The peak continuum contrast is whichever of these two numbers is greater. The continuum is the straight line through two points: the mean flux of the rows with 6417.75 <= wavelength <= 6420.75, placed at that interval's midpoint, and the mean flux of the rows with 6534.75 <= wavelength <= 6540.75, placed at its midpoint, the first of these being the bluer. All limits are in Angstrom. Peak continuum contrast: -0.05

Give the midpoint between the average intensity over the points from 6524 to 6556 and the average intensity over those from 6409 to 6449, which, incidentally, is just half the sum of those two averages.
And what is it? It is 8.78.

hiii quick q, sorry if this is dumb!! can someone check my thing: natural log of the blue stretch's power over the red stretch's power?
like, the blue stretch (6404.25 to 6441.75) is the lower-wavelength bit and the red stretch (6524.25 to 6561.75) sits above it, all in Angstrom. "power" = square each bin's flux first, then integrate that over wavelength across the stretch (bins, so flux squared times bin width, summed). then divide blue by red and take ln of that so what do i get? -0.028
